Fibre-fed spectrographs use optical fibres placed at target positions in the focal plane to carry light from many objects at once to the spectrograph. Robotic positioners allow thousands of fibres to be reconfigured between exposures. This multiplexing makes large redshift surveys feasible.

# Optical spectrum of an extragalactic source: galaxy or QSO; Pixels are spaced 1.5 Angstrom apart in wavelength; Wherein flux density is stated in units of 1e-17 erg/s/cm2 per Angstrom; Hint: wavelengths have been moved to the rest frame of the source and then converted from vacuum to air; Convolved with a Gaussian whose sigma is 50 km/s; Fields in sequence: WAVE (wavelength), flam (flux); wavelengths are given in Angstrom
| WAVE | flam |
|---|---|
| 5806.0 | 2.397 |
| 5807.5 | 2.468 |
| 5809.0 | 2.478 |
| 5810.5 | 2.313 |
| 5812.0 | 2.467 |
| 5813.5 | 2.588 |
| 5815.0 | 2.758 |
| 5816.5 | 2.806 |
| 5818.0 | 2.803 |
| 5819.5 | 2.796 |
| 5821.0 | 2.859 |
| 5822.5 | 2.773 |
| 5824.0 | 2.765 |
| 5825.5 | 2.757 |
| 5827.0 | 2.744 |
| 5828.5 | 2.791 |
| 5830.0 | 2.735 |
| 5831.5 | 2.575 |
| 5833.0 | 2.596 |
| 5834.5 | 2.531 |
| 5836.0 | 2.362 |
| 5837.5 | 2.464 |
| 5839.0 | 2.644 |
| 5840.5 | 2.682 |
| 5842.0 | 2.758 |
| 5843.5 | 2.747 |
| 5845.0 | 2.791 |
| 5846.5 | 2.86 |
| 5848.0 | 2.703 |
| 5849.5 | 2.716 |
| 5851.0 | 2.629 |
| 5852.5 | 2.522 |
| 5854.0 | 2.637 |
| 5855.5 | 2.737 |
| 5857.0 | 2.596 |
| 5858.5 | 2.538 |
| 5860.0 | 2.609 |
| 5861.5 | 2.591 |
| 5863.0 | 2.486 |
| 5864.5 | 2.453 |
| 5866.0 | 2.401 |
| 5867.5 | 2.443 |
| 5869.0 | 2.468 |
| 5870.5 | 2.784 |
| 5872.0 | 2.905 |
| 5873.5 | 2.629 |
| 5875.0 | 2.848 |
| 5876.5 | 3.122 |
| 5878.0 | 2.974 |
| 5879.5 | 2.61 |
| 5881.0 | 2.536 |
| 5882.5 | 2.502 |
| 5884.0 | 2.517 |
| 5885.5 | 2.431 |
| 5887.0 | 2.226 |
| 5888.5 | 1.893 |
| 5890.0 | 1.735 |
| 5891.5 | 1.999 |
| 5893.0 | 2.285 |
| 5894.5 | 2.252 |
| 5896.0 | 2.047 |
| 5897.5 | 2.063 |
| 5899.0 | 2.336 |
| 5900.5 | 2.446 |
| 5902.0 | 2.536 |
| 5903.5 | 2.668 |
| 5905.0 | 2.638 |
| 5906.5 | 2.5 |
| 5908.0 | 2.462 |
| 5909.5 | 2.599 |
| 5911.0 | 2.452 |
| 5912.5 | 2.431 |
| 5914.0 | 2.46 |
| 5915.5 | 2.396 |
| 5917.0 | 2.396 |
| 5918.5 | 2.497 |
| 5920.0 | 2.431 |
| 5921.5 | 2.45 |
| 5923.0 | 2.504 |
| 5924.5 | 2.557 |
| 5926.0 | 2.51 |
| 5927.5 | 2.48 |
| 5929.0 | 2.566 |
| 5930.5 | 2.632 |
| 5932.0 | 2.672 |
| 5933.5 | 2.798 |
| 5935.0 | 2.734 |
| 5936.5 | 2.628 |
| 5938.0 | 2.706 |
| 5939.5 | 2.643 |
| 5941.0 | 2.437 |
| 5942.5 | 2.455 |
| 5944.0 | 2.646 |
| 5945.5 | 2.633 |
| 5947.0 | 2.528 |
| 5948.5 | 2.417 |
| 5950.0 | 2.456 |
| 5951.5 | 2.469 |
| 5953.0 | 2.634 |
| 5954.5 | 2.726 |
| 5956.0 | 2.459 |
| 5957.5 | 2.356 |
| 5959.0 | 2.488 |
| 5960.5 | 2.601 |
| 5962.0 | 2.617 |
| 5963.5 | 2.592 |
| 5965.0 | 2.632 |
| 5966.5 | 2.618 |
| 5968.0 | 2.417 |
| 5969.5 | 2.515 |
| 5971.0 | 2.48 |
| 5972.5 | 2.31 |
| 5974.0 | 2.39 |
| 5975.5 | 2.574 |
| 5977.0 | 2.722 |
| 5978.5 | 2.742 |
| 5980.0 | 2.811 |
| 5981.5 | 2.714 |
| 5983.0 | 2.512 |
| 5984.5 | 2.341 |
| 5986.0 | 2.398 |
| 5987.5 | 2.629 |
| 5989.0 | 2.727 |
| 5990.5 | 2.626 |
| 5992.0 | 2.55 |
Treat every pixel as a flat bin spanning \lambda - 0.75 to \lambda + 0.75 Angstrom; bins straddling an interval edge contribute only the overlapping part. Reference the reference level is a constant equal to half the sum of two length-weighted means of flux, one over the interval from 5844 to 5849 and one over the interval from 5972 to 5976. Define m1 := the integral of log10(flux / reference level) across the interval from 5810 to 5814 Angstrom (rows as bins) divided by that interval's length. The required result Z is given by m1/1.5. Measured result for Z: -0.017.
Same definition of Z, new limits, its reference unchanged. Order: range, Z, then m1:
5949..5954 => -0.009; -0.013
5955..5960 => -0.017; -0.025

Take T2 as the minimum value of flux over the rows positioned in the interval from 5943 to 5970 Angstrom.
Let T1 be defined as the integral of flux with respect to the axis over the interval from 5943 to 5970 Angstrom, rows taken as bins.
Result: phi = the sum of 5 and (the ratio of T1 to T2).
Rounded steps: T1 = 69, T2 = 2.356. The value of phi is 34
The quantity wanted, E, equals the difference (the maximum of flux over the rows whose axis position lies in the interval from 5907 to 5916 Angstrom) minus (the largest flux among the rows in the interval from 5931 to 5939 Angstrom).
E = -0.2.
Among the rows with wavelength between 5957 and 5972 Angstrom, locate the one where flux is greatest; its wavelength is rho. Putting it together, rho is 5965.0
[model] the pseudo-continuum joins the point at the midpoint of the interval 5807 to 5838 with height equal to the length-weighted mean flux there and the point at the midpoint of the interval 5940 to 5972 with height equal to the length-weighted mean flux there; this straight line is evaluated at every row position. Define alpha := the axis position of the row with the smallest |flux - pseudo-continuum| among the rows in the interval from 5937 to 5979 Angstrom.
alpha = 5969.5 Angstrom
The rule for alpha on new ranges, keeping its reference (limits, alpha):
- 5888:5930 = 5924.5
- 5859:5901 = 5860.0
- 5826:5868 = 5860.0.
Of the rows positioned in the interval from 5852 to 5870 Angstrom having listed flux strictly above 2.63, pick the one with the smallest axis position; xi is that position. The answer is 5854.0 Angstrom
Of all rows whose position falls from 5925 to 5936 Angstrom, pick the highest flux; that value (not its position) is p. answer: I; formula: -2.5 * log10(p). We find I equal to -1.12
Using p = 2.798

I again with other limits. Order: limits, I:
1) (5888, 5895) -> -0.90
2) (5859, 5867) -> -1.04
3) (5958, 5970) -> -1.05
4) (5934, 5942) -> -1.09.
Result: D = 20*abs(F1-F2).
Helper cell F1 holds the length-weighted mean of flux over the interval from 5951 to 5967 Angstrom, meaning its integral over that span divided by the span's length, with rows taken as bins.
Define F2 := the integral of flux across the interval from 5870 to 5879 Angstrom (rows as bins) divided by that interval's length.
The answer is 6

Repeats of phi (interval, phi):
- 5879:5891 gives 21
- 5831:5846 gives 22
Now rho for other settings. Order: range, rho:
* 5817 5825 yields 5821.0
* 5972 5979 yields 5978.5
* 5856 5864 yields 5860.0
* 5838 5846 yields 5845.0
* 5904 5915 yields 5905.0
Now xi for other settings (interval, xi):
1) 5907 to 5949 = 5930.5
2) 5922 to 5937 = 5930.5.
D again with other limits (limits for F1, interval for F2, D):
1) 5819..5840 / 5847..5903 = 4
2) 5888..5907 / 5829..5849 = 8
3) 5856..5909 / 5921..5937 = 2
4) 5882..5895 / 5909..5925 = 5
